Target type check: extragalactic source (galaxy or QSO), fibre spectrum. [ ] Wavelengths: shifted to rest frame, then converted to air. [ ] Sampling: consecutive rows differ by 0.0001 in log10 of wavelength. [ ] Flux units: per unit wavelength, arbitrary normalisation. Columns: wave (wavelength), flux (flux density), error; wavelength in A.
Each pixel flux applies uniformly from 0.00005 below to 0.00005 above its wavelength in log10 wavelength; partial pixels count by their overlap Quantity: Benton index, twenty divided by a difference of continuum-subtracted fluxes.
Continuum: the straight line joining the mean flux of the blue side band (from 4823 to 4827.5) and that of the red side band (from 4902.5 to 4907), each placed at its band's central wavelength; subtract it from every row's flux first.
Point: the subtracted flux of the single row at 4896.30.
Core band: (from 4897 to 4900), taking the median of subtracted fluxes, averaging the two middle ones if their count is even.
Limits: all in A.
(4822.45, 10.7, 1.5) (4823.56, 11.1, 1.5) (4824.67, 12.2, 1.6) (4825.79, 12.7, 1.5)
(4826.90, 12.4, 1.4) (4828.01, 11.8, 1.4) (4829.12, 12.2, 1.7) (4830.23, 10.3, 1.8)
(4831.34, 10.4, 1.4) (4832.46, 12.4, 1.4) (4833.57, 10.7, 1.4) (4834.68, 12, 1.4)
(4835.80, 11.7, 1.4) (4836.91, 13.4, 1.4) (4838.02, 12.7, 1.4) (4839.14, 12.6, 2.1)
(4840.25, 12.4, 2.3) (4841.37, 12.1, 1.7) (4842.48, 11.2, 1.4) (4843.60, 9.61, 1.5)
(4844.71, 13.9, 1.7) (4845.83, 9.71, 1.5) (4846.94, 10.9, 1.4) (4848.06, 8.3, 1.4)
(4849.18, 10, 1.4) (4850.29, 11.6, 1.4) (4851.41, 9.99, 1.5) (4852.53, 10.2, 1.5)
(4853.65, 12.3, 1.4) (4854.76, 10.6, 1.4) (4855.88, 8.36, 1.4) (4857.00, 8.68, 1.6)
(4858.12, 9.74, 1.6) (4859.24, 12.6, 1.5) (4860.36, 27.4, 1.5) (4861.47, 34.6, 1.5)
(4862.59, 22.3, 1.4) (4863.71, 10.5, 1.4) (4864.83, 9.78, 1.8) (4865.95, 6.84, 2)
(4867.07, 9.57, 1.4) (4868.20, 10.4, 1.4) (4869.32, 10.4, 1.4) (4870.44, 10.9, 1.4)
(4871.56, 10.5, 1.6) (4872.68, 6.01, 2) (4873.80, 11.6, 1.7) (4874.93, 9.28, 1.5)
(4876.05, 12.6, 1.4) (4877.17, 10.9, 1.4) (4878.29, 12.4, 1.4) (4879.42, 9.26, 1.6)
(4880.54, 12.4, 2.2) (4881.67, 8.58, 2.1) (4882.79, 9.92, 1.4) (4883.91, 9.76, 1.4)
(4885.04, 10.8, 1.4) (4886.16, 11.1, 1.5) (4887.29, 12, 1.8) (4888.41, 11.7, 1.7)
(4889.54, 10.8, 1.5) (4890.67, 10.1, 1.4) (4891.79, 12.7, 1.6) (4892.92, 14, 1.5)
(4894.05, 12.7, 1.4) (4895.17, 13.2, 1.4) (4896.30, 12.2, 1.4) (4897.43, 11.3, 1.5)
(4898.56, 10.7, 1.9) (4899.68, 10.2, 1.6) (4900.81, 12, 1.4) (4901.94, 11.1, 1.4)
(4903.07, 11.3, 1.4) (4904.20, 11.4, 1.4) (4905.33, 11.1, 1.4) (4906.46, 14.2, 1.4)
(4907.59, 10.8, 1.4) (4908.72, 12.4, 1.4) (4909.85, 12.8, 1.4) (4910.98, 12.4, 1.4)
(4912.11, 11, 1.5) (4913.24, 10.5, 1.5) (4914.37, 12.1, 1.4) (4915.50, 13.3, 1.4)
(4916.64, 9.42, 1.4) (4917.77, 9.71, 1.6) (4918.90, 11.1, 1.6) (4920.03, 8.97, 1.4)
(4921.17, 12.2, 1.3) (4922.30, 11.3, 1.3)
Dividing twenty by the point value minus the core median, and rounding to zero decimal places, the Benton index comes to 13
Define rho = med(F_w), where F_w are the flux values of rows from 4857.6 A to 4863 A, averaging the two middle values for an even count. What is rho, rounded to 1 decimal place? 22.3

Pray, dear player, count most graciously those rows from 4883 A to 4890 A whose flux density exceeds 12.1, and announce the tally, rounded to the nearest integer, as 0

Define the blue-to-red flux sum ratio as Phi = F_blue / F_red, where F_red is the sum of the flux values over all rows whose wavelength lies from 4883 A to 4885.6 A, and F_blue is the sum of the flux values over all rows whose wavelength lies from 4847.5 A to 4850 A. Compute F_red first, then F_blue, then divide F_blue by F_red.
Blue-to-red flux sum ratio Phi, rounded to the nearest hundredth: 0.89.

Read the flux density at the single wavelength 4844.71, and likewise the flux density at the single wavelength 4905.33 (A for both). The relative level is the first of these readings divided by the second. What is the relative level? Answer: 1.25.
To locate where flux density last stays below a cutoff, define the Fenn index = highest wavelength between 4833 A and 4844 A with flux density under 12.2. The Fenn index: 4843.60 A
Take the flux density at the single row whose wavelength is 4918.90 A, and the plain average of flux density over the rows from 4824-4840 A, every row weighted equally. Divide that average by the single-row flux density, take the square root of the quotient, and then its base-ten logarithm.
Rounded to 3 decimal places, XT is 0.016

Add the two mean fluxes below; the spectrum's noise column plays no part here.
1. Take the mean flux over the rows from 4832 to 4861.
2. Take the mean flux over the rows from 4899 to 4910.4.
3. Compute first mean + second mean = 23.5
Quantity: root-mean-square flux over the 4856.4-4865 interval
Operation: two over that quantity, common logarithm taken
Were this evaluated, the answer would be -0.98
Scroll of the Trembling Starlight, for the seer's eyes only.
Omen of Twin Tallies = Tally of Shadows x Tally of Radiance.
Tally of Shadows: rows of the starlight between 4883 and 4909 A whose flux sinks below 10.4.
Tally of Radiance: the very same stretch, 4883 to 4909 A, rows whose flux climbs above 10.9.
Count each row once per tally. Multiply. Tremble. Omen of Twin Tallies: 48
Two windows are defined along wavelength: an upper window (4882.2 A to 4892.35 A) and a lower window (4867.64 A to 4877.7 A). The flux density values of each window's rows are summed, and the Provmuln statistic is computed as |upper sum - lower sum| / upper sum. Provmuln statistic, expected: 0.06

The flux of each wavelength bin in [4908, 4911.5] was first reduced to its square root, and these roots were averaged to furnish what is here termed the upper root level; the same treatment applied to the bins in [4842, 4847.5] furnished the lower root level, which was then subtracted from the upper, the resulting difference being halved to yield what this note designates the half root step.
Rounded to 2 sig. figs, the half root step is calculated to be 0.11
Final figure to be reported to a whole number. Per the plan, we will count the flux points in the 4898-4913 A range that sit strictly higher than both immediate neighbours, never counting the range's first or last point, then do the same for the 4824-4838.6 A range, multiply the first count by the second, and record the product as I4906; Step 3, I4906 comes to 20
